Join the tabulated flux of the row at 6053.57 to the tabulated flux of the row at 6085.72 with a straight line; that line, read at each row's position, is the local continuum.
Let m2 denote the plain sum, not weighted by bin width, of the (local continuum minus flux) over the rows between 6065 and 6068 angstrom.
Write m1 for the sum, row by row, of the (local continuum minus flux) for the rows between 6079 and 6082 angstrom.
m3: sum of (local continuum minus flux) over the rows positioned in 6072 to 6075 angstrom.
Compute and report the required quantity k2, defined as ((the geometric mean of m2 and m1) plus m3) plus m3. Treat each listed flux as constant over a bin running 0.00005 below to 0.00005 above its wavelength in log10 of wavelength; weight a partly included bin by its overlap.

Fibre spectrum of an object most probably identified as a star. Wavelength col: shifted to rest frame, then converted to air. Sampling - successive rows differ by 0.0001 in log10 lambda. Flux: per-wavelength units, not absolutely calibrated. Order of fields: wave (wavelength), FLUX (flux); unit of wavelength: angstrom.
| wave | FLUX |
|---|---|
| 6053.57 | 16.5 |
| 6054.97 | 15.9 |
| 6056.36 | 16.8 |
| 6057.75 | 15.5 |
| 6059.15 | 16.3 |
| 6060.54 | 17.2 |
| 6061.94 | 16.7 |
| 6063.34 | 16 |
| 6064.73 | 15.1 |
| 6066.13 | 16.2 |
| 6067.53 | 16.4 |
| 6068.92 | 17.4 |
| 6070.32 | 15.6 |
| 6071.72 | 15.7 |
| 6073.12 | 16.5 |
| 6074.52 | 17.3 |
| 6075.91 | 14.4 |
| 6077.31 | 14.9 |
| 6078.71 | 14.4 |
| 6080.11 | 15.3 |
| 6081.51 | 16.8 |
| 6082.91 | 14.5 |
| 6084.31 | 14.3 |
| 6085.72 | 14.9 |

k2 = -4.3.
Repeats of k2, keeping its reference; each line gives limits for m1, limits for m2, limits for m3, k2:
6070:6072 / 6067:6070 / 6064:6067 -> 1.3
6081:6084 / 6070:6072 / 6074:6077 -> -1.5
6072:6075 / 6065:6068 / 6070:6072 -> 1.5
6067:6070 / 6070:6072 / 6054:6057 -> 0.5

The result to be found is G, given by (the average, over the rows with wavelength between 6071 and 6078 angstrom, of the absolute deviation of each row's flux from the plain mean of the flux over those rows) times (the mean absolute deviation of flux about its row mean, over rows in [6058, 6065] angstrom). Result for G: 0.52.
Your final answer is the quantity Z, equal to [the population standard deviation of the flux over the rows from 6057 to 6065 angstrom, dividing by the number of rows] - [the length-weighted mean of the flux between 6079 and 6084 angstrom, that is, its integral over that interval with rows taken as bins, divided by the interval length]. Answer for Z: -14.64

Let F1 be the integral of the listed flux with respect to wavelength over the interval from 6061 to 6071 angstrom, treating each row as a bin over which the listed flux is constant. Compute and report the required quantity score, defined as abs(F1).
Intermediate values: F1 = 162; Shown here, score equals 162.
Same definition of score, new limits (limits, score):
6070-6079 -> 140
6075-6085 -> 150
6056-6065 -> 146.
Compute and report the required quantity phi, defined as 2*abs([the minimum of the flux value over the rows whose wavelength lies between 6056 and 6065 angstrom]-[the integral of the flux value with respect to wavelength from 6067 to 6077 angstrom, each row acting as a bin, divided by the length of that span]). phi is 2.1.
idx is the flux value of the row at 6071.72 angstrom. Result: 15.7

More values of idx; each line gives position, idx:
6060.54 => 17.2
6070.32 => 15.6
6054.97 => 15.9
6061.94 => 16.7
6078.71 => 14.4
